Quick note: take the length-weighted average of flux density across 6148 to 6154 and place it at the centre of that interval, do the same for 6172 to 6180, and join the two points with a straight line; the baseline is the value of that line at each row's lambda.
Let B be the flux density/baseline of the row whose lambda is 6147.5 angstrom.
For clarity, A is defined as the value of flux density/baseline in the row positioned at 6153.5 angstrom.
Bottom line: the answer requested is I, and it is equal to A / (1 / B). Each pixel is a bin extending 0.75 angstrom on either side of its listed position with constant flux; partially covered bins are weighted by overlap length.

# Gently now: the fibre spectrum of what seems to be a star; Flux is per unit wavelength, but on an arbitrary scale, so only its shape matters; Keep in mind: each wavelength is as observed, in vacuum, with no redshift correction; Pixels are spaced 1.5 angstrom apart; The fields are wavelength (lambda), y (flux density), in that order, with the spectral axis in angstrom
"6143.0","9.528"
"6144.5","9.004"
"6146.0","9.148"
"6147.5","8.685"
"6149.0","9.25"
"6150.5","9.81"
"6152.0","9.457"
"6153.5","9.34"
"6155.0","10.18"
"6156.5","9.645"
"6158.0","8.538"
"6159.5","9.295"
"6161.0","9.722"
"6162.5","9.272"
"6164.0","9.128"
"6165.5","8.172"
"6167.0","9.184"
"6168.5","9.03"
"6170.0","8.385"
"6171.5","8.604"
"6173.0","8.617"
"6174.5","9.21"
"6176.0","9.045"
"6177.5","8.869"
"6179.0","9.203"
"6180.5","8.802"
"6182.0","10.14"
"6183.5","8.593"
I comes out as 0.91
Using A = 0.99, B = 0.91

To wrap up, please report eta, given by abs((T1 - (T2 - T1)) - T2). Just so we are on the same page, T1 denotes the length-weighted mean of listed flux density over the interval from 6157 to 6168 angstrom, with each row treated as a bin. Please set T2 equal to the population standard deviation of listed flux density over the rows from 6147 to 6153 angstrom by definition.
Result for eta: 17.3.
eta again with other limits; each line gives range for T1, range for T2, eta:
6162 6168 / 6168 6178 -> 17.3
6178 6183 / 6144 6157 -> 17.8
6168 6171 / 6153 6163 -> 16.4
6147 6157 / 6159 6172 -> 18.1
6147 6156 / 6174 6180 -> 18.7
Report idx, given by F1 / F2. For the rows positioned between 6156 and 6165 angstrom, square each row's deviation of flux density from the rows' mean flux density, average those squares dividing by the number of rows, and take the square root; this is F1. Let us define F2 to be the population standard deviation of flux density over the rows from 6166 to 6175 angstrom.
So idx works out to 1.22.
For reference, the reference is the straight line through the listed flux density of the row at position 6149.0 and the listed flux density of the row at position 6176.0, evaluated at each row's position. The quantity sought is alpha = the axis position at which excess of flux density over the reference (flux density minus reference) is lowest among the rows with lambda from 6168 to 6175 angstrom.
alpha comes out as 6170.0 angstrom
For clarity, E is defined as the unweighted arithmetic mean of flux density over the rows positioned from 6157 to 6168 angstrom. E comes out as 9.04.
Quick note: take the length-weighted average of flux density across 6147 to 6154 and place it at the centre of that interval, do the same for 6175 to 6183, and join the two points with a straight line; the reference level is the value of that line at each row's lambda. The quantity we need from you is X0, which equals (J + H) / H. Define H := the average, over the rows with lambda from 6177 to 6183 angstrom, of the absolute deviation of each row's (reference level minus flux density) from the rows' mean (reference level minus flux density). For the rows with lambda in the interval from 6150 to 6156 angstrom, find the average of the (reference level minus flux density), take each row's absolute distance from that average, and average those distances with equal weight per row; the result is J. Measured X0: 1.66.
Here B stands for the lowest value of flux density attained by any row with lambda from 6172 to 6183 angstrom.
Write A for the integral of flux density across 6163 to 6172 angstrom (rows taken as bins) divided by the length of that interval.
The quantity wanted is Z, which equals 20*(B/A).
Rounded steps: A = 8.8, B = 8.617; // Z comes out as 19.7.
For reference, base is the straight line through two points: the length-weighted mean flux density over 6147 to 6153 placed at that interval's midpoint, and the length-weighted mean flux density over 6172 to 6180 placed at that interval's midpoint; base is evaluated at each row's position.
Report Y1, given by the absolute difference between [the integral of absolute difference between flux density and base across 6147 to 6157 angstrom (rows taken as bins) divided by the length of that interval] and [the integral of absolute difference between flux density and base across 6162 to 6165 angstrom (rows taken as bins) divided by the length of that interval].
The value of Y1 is 0.26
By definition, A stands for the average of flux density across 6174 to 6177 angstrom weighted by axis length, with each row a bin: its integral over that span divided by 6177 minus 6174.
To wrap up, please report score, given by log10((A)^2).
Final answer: 1.92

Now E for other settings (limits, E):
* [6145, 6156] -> 9.41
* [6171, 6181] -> 8.91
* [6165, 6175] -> 8.74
